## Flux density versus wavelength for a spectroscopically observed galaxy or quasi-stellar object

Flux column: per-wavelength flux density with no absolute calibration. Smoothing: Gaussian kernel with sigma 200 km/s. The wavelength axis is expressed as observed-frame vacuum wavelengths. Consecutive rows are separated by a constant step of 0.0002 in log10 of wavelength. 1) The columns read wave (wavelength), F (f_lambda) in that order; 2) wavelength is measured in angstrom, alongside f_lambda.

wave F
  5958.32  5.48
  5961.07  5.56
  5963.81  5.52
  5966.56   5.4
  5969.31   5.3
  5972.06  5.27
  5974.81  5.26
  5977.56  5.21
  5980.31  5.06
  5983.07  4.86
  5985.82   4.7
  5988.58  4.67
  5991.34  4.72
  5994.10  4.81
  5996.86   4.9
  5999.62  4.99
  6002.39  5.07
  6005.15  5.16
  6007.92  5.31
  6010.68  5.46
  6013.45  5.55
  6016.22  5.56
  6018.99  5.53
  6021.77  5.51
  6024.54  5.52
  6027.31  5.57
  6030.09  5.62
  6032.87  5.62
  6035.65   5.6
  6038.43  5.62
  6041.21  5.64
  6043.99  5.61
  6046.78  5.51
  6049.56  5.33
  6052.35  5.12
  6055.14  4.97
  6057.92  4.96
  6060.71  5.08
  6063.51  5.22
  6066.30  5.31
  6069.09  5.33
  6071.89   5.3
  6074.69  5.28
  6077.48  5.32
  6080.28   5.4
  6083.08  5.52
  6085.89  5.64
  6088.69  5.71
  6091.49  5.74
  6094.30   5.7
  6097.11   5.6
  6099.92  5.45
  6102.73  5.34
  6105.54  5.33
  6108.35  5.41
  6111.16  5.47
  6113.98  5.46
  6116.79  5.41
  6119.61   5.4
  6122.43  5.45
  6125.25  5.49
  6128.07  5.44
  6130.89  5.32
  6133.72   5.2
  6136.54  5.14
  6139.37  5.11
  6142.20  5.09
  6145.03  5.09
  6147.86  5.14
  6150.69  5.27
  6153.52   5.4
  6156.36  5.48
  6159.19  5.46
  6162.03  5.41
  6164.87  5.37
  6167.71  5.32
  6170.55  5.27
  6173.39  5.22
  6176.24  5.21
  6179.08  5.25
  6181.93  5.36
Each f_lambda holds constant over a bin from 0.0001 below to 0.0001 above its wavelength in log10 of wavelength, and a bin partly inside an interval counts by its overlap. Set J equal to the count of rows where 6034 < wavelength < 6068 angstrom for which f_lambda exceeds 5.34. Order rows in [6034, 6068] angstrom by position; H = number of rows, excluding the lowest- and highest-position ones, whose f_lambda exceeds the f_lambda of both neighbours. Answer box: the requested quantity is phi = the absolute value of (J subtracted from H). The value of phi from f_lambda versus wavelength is 4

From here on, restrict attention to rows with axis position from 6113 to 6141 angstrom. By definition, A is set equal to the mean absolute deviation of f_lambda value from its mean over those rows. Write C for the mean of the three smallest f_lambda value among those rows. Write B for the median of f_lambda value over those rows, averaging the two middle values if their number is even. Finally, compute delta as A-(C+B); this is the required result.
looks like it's -10.4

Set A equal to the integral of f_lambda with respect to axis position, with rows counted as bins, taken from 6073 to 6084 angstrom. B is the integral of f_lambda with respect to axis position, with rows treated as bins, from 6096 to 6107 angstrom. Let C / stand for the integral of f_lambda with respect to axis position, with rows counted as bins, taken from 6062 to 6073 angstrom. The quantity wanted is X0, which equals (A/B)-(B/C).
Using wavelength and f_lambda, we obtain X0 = -0.04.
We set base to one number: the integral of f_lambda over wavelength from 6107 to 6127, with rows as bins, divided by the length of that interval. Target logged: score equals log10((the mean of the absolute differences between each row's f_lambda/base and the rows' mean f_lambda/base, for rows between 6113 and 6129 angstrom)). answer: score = -2.34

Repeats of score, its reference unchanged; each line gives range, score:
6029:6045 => -2.79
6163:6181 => -2.06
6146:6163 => -1.72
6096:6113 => -1.87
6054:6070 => -1.58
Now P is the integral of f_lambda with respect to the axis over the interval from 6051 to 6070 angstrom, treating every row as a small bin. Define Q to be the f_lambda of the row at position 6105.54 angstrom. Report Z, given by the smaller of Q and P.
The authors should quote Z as 5.33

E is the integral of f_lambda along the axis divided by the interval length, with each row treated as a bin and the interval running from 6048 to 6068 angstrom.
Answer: 5.15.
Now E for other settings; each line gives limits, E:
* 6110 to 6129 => 5.45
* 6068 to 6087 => 5.39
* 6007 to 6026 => 5.50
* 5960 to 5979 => 5.36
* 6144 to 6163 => 5.32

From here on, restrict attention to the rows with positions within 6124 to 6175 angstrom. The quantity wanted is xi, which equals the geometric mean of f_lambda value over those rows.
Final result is 5.29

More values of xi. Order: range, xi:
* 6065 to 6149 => 5.38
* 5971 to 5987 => 5.06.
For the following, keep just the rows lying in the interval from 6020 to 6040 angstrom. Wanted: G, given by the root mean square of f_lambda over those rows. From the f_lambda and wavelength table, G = 5.58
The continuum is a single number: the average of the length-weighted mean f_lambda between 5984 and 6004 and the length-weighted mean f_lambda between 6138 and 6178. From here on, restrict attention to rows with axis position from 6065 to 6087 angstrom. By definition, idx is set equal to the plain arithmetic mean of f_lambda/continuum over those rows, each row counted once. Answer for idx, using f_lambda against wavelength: 1.07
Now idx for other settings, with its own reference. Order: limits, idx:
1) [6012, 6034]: 1.10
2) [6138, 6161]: 1.04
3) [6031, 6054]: 1.09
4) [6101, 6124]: 1.07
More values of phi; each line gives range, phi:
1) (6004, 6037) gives 9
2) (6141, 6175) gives 4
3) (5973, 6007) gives 0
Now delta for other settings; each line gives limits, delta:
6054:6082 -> -10.2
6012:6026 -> -11.0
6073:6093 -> -10.7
